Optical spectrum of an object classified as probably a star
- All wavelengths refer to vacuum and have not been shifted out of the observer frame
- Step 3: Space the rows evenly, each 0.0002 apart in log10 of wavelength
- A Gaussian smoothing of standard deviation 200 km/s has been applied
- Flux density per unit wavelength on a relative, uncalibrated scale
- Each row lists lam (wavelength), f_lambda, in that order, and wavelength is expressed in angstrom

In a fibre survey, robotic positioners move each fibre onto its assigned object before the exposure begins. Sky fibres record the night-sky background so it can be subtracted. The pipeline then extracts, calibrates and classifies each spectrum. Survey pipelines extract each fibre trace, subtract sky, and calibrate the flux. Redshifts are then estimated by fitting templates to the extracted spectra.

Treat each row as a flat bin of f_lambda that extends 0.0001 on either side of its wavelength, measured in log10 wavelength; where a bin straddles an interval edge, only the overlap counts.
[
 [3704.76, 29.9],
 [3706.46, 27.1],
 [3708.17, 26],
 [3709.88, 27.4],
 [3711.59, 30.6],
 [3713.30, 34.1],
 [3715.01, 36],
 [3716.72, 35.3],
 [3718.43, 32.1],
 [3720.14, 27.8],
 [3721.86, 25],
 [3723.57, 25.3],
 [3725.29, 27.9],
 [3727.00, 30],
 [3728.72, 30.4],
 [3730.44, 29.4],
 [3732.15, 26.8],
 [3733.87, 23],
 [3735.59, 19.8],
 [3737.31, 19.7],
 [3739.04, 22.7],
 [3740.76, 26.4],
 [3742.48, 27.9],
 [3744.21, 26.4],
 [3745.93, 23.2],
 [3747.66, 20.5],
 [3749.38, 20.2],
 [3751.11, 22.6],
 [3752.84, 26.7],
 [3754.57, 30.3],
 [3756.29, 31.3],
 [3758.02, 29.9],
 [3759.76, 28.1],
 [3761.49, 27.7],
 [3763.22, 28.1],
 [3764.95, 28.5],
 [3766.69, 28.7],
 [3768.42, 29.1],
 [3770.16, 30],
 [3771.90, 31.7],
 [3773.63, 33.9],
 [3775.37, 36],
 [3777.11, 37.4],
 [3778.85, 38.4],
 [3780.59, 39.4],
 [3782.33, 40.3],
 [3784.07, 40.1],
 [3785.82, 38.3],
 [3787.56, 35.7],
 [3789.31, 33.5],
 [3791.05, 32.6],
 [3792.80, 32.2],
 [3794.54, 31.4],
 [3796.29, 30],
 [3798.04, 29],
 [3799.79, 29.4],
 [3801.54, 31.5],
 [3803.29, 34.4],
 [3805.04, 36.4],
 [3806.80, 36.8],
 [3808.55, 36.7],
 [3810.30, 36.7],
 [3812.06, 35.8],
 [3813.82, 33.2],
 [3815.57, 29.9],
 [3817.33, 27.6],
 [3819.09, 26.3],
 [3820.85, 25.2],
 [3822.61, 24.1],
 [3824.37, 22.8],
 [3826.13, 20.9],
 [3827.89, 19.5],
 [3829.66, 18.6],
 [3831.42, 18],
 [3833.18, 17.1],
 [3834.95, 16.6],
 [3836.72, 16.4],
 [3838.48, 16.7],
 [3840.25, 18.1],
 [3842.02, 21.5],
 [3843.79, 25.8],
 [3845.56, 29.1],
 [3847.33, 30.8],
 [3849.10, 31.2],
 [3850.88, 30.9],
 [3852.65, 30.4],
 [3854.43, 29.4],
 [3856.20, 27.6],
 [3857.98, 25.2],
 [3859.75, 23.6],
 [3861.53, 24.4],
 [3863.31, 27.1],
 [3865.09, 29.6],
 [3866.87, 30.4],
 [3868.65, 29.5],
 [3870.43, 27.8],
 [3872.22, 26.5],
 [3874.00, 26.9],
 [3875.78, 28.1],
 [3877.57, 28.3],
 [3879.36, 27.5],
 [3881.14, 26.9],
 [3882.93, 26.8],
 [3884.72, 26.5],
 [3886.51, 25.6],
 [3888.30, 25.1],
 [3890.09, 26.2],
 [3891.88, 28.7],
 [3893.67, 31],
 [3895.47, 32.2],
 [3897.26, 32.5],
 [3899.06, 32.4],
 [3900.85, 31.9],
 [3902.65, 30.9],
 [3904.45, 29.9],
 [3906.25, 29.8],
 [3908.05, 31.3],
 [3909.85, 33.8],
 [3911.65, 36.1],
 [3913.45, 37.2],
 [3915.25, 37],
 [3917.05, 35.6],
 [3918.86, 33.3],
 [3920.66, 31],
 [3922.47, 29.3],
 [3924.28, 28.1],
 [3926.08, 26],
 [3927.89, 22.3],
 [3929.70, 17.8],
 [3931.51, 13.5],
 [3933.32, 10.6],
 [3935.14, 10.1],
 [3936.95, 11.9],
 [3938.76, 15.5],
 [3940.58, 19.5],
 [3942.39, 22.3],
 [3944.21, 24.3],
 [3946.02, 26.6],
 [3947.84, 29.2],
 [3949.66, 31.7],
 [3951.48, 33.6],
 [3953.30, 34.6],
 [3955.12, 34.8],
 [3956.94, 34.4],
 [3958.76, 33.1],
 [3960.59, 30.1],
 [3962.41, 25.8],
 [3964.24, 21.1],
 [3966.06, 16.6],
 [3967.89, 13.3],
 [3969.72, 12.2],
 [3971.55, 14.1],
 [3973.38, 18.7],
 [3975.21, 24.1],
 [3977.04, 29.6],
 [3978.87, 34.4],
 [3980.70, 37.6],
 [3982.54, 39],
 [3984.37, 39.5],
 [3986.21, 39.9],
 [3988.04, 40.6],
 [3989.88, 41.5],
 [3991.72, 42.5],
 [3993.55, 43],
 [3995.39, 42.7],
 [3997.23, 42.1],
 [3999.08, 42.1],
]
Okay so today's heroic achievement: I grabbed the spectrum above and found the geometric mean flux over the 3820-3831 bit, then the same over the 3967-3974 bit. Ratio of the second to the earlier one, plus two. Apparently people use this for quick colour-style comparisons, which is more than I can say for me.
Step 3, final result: 2.7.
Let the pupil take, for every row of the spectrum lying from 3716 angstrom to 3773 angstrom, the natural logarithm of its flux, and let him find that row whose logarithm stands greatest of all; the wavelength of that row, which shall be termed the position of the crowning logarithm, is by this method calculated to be 3716.72 angstrom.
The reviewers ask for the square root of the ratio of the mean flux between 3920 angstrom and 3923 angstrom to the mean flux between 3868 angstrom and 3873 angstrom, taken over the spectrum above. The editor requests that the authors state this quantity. 1.04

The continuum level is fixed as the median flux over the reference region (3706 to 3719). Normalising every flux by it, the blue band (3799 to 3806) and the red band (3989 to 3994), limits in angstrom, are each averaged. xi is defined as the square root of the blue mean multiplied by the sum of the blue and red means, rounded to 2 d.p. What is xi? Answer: 1.59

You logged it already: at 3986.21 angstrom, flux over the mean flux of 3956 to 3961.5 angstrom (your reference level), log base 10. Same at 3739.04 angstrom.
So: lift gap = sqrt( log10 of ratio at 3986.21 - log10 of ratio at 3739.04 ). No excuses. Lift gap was 0.49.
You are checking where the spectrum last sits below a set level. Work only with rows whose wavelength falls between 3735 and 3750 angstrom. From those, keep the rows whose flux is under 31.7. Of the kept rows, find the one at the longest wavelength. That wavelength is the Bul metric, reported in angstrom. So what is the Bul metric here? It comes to 3749.38 angstrom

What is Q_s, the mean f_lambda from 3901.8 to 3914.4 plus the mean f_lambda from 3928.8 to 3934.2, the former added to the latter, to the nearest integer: 47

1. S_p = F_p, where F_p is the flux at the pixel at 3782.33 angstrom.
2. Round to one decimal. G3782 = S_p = 40.3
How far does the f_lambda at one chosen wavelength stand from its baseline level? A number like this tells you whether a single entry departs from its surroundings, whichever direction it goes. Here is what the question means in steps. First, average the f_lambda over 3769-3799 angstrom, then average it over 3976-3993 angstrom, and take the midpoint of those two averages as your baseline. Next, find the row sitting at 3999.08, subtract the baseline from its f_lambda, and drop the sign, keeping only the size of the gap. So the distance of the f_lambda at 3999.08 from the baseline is 6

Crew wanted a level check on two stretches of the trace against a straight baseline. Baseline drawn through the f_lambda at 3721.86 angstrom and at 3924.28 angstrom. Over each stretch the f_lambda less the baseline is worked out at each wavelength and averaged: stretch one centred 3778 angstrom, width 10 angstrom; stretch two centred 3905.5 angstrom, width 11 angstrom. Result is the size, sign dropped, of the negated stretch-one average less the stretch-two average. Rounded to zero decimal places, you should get 15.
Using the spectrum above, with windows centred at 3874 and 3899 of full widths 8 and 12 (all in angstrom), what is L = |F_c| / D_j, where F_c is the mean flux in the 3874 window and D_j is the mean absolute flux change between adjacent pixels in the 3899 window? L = 40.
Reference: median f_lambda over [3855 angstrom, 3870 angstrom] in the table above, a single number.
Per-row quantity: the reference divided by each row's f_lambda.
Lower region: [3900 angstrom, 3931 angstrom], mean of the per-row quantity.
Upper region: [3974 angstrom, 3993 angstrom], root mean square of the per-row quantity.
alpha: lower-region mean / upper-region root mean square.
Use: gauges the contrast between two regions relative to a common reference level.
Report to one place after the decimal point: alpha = 1.2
